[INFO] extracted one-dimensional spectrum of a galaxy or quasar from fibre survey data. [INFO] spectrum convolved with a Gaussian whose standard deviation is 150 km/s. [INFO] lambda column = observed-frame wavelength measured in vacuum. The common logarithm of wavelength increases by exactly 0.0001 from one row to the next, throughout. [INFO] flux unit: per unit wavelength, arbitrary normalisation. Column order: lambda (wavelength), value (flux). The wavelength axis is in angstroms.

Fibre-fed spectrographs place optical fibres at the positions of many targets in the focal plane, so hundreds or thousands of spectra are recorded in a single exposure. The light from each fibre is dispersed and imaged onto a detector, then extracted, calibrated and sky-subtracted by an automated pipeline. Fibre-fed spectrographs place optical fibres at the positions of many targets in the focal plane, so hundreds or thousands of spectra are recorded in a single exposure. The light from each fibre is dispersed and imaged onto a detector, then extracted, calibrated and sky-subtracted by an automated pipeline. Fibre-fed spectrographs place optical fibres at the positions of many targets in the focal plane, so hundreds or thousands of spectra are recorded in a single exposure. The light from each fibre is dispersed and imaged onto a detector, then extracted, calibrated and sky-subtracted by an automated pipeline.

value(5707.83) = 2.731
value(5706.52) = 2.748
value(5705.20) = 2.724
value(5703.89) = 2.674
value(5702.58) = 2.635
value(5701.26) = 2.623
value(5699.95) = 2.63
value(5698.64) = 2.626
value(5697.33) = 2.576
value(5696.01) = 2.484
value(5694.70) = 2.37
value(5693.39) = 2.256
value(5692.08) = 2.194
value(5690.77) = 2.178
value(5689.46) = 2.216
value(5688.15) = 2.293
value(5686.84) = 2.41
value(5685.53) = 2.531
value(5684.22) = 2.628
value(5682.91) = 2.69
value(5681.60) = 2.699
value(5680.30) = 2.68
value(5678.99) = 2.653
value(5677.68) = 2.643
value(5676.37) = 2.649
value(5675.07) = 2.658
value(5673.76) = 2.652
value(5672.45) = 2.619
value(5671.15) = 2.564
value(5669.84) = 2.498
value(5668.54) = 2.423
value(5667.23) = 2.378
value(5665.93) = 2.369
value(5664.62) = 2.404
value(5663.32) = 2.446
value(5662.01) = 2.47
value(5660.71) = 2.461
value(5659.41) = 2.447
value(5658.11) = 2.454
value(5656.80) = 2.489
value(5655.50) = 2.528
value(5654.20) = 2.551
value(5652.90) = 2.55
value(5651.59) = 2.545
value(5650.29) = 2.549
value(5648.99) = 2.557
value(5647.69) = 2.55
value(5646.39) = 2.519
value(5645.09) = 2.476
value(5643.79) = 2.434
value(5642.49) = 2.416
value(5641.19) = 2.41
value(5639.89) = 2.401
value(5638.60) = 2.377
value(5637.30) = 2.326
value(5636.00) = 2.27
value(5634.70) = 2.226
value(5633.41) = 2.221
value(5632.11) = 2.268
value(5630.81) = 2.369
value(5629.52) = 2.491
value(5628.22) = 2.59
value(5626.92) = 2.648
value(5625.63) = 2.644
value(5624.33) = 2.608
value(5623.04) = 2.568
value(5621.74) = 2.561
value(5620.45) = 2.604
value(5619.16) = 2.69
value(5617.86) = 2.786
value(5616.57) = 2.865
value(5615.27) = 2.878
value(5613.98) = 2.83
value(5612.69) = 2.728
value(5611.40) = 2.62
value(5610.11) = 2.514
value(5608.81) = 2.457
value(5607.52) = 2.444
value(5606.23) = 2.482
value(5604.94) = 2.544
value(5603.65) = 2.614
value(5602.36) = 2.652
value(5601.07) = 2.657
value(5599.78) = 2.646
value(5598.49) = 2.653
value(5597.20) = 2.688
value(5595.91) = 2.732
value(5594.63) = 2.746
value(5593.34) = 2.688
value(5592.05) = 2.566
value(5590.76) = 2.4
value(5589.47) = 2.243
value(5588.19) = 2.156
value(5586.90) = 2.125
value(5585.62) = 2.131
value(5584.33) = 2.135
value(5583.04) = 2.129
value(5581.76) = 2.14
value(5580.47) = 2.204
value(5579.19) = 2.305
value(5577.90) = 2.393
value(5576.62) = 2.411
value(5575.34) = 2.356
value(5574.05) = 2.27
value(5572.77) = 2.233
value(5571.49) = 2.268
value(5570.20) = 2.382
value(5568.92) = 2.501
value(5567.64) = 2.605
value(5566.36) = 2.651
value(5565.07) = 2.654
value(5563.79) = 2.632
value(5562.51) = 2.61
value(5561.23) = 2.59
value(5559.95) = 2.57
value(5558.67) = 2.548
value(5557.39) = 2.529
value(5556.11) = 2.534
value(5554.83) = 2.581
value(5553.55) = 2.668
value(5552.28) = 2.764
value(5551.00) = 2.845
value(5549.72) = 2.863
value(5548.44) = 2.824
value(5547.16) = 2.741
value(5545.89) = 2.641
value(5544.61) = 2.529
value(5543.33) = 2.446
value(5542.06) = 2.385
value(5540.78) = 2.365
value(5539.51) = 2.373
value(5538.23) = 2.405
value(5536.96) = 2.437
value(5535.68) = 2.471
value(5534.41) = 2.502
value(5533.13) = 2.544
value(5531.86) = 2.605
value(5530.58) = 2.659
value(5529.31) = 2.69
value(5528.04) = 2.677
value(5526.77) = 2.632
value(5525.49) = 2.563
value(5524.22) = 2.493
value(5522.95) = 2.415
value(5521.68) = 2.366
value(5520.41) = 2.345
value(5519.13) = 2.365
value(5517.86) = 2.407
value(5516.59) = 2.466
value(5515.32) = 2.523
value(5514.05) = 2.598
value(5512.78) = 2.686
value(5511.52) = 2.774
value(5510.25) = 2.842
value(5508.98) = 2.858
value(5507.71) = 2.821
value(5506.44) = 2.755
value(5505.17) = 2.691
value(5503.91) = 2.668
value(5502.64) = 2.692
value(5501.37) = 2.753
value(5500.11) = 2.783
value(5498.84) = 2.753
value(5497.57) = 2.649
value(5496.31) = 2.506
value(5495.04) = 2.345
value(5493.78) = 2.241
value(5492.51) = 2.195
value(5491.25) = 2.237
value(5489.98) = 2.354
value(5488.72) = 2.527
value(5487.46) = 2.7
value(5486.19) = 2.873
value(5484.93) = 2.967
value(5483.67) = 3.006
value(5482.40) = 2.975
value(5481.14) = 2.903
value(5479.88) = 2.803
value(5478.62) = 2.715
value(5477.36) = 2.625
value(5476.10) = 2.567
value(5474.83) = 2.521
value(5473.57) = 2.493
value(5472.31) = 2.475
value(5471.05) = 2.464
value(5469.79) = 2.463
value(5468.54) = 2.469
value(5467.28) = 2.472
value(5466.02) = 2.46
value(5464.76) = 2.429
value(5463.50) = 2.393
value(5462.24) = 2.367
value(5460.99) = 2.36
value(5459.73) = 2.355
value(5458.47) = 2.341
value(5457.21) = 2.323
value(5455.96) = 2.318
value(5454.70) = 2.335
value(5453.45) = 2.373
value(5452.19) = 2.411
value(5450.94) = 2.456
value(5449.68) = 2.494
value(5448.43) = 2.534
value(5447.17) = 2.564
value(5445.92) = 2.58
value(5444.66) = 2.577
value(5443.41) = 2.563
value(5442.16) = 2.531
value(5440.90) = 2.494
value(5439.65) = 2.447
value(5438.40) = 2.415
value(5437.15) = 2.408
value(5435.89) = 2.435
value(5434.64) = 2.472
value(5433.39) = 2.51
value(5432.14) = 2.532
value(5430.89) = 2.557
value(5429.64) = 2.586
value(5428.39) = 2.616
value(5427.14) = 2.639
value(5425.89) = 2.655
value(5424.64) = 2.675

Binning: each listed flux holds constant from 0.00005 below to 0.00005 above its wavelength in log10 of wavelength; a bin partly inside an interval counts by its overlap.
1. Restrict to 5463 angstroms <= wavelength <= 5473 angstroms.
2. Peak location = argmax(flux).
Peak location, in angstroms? 5472.31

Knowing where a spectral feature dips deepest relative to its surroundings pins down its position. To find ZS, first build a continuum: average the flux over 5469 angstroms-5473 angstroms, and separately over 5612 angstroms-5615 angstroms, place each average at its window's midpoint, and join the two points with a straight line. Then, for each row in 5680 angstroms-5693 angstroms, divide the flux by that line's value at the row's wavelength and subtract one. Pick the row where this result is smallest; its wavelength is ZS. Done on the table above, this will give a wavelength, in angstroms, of 5690.77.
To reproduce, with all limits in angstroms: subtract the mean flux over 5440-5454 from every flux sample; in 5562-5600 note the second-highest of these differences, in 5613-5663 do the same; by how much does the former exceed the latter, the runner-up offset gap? -0.13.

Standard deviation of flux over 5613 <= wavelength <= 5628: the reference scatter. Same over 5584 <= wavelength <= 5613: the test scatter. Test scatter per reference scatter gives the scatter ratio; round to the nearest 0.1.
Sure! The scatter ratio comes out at 1.8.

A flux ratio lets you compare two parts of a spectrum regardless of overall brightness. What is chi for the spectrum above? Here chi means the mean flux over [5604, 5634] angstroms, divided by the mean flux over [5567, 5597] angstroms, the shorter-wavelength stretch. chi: 1.10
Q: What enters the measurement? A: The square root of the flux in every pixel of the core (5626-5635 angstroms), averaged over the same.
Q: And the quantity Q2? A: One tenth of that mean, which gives 0.155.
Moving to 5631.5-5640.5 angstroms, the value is 0.152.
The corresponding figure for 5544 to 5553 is 0.166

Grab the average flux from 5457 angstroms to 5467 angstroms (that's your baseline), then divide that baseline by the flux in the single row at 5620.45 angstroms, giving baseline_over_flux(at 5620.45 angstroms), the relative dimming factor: 0.91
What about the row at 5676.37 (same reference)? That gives 0.90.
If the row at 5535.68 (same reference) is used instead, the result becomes 0.96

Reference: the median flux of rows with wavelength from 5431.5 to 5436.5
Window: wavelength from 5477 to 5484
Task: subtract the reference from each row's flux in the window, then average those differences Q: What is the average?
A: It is 0.35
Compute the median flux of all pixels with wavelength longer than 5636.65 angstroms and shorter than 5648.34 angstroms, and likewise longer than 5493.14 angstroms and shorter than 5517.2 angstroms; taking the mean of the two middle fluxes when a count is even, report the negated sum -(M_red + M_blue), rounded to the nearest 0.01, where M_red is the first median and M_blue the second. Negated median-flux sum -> -5.11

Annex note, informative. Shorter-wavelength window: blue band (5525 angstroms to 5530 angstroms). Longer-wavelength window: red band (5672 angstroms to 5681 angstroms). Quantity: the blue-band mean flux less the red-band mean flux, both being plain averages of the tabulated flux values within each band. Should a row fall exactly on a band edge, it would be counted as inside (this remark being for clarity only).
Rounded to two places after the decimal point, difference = -0.01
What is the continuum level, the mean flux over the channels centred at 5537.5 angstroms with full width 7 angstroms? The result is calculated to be 2.43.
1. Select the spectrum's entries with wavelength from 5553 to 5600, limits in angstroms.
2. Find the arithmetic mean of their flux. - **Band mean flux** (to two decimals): 2.45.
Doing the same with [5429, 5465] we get 2.45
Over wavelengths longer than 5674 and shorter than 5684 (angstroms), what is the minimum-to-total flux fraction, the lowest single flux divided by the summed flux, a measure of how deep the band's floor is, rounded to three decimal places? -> 0.142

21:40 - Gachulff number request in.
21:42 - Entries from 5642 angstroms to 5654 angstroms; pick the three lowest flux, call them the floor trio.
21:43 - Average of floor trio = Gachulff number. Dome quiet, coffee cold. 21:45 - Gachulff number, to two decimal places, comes 2.44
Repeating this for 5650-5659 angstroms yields 2.49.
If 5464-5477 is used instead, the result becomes 2.45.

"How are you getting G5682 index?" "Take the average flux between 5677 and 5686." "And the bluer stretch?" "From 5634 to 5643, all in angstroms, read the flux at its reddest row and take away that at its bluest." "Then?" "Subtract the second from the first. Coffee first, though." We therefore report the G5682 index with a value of 2.46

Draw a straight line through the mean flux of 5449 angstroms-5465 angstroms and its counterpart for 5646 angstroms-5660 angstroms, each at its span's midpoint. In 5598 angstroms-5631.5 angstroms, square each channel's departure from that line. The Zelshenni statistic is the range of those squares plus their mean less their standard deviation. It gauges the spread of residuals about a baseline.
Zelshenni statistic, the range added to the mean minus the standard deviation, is 0.14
